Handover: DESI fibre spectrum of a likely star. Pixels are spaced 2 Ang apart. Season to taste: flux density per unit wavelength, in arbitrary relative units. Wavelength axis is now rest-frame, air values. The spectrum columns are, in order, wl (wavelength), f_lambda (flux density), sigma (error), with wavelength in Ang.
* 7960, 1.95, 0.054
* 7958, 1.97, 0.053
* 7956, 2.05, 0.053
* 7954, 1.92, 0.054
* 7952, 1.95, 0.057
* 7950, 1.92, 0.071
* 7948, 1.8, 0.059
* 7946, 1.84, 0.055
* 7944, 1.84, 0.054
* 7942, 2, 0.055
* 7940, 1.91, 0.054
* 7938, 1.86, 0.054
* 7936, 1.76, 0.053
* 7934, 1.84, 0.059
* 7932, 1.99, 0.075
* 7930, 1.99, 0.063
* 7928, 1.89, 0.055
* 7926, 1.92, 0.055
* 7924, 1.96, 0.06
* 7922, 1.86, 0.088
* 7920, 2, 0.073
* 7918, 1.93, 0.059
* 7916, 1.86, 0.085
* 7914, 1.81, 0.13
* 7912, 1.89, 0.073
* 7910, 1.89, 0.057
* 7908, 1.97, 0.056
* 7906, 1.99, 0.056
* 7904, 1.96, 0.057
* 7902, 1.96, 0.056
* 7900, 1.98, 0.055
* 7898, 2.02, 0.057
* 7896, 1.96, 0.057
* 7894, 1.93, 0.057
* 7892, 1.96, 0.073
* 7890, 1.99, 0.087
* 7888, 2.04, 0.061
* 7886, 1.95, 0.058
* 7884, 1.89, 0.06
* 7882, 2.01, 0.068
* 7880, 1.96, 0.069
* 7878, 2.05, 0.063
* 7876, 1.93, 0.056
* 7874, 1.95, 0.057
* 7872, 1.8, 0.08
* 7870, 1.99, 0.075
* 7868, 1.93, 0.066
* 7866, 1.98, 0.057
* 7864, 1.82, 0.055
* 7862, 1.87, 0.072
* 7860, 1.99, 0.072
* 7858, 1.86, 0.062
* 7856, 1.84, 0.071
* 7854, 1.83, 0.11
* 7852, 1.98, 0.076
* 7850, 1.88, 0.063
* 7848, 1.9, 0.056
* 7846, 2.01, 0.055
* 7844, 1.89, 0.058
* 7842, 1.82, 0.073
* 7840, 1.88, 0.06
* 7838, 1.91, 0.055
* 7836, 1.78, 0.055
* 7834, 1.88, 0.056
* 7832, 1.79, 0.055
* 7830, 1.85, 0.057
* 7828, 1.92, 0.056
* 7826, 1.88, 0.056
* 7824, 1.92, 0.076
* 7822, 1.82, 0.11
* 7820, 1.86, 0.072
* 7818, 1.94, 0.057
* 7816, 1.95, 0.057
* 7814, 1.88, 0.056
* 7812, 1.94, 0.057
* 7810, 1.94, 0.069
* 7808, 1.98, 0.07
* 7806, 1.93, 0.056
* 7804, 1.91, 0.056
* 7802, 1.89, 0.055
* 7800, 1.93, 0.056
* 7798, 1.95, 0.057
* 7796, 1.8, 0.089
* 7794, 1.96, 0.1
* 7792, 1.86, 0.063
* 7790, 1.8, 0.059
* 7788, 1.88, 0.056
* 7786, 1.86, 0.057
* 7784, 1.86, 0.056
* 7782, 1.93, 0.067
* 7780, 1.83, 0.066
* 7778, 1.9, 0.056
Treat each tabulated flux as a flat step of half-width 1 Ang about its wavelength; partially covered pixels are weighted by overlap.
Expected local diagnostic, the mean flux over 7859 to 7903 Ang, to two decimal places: 1.95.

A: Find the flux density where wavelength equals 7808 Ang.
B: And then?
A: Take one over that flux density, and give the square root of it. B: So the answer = 0.711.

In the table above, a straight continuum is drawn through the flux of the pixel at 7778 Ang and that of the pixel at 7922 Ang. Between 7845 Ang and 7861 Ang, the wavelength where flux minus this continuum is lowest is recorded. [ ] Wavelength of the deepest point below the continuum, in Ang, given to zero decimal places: 7854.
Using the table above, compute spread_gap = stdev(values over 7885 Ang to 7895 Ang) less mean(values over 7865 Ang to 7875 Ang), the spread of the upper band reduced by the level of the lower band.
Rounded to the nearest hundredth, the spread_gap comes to -1.89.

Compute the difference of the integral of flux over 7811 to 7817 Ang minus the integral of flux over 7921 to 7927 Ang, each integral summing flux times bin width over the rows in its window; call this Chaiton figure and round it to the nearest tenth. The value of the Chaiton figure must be 0.1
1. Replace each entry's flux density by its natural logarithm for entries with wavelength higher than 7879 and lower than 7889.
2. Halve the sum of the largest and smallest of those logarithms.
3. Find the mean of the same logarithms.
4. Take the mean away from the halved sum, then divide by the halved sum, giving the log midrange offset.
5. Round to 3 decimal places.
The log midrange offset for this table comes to -0.004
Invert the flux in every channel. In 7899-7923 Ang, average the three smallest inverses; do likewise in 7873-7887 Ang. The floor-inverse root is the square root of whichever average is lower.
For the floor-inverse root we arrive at 0.7061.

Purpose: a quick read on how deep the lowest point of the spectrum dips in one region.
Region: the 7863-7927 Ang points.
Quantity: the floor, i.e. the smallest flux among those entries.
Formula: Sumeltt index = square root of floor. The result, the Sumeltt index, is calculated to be 1.34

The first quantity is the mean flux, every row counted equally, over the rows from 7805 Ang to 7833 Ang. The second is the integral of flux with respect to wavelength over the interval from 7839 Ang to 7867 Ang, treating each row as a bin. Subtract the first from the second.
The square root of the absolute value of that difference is 7.16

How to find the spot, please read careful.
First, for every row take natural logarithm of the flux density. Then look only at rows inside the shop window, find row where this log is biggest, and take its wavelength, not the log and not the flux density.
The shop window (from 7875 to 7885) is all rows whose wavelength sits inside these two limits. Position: 7878 Ang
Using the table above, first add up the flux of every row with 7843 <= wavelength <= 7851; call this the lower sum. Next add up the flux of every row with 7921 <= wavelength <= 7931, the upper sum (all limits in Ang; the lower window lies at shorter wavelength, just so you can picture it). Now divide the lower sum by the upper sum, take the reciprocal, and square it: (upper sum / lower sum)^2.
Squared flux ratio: 1.6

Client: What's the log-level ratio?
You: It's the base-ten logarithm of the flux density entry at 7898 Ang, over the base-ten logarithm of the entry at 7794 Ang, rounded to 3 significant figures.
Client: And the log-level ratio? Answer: 1.04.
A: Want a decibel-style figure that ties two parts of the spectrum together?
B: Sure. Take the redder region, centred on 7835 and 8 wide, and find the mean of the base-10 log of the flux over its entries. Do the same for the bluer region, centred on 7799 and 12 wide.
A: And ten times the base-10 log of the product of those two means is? -11.3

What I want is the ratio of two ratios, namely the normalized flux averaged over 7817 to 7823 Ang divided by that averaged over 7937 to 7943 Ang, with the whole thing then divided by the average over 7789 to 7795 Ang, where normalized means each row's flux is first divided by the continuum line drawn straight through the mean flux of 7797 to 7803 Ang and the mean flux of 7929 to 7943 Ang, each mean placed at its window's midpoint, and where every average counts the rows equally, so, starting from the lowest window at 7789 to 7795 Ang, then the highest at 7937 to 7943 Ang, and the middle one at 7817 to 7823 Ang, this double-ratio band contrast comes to 0.99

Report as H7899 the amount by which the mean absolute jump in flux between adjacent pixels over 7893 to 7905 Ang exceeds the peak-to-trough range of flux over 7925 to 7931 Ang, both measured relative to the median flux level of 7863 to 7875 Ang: -0.070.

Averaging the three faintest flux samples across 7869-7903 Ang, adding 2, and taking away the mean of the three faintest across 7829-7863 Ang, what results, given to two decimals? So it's 2.08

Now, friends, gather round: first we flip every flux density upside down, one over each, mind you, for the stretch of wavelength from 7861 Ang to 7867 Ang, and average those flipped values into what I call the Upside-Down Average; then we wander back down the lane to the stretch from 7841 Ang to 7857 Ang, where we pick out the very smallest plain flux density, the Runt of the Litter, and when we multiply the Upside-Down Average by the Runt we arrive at 0.96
